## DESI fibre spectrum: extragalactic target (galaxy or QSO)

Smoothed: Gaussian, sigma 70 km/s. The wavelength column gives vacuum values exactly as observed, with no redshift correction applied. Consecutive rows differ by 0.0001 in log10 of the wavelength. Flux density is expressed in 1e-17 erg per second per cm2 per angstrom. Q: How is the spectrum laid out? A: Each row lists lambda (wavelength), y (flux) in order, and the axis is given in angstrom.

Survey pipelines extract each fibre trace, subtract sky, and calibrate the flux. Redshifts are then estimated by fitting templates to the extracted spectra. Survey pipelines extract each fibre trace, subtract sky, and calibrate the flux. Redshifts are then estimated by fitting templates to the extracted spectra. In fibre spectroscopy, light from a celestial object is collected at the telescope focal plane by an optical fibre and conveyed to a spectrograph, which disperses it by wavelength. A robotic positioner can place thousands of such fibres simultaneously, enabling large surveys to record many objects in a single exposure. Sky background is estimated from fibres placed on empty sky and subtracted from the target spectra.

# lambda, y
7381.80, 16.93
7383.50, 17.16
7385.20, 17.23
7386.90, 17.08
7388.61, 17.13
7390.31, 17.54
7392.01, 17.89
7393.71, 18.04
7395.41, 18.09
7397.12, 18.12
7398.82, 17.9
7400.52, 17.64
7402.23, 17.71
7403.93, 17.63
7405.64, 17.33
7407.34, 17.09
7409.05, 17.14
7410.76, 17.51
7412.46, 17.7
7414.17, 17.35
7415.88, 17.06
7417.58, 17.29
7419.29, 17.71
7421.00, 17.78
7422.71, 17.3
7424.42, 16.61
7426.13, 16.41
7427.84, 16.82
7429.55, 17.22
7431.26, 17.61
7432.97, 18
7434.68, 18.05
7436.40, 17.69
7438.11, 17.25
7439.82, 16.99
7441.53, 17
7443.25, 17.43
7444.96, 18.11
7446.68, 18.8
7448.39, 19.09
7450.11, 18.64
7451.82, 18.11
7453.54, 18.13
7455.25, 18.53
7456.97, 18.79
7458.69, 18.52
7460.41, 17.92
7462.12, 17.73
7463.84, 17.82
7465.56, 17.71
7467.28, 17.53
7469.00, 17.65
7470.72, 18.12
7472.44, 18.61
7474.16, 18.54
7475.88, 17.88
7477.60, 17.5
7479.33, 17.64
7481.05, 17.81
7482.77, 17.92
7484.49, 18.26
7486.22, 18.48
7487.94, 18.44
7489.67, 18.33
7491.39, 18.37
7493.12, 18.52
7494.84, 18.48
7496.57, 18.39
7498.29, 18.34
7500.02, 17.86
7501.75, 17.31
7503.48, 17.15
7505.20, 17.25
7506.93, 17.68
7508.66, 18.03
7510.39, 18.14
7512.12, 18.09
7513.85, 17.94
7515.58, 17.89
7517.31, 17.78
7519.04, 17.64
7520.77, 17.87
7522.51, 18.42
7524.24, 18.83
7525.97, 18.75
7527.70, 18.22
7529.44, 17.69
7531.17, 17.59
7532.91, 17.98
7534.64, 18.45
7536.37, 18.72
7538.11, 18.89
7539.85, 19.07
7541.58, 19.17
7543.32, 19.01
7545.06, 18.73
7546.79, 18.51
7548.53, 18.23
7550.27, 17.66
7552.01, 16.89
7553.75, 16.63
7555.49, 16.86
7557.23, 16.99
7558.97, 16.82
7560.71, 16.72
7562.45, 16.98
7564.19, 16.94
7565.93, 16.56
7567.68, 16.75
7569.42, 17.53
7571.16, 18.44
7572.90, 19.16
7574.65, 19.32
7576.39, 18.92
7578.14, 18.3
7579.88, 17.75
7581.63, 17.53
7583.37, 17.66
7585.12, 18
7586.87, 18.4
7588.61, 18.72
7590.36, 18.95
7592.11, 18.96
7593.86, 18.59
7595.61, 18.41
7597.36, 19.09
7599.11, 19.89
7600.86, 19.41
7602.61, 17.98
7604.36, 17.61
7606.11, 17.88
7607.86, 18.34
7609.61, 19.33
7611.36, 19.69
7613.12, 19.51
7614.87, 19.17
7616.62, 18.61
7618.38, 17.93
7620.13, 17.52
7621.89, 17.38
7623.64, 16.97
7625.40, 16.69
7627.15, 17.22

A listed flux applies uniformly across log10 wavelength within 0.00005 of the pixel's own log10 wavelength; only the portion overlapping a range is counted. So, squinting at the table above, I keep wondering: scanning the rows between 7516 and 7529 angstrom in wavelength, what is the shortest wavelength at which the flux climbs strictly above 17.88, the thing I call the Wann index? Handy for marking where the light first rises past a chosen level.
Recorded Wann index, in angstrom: 7522.51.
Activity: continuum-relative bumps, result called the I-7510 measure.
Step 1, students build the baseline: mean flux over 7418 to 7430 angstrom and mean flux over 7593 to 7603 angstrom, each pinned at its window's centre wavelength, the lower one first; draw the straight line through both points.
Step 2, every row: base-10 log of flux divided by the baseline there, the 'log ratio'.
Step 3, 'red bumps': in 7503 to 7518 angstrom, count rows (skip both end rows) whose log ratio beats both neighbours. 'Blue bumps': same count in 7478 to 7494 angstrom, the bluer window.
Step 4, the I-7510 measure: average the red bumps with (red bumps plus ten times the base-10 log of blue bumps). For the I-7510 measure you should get 1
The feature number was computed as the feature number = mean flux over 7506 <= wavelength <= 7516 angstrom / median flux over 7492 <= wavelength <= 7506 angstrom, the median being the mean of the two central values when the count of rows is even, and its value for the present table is 0.992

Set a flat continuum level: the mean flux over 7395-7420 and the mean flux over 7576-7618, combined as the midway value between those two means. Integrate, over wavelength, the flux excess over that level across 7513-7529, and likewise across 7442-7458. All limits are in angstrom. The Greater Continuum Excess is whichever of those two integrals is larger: 5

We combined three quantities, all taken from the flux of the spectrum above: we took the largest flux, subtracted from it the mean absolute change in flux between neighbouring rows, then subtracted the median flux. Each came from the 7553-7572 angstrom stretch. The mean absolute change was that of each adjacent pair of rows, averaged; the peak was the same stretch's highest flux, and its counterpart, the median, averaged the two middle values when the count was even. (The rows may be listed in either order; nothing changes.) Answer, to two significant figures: 1.3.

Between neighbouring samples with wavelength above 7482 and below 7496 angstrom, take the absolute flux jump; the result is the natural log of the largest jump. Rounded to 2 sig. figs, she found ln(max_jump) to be -1.1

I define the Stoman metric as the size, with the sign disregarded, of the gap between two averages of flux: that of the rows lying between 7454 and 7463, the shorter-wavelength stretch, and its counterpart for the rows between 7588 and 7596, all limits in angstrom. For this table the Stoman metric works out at 0.43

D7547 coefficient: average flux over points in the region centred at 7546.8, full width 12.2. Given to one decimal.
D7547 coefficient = 18.3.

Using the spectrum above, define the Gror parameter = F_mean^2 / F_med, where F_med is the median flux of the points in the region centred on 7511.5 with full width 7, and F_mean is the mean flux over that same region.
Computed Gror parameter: 18.0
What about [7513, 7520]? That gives 17.8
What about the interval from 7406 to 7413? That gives 17.4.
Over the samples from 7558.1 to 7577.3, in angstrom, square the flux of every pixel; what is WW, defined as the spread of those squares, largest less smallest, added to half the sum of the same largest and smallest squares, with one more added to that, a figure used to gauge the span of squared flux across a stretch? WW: 424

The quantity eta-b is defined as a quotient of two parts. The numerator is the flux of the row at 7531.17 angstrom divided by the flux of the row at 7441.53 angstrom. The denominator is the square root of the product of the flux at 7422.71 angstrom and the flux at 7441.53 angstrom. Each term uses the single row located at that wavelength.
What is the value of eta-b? 0.060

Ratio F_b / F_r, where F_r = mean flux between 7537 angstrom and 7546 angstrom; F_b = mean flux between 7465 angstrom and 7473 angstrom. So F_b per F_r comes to 0.94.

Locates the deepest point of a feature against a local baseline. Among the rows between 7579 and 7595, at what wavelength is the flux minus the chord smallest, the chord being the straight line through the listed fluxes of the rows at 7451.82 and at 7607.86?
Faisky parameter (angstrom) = 7581.63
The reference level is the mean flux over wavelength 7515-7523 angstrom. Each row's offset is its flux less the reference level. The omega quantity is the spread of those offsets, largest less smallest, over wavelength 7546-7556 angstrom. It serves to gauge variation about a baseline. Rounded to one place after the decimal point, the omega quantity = 1.9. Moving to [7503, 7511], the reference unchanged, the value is 1.0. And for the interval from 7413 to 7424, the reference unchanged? 0.7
